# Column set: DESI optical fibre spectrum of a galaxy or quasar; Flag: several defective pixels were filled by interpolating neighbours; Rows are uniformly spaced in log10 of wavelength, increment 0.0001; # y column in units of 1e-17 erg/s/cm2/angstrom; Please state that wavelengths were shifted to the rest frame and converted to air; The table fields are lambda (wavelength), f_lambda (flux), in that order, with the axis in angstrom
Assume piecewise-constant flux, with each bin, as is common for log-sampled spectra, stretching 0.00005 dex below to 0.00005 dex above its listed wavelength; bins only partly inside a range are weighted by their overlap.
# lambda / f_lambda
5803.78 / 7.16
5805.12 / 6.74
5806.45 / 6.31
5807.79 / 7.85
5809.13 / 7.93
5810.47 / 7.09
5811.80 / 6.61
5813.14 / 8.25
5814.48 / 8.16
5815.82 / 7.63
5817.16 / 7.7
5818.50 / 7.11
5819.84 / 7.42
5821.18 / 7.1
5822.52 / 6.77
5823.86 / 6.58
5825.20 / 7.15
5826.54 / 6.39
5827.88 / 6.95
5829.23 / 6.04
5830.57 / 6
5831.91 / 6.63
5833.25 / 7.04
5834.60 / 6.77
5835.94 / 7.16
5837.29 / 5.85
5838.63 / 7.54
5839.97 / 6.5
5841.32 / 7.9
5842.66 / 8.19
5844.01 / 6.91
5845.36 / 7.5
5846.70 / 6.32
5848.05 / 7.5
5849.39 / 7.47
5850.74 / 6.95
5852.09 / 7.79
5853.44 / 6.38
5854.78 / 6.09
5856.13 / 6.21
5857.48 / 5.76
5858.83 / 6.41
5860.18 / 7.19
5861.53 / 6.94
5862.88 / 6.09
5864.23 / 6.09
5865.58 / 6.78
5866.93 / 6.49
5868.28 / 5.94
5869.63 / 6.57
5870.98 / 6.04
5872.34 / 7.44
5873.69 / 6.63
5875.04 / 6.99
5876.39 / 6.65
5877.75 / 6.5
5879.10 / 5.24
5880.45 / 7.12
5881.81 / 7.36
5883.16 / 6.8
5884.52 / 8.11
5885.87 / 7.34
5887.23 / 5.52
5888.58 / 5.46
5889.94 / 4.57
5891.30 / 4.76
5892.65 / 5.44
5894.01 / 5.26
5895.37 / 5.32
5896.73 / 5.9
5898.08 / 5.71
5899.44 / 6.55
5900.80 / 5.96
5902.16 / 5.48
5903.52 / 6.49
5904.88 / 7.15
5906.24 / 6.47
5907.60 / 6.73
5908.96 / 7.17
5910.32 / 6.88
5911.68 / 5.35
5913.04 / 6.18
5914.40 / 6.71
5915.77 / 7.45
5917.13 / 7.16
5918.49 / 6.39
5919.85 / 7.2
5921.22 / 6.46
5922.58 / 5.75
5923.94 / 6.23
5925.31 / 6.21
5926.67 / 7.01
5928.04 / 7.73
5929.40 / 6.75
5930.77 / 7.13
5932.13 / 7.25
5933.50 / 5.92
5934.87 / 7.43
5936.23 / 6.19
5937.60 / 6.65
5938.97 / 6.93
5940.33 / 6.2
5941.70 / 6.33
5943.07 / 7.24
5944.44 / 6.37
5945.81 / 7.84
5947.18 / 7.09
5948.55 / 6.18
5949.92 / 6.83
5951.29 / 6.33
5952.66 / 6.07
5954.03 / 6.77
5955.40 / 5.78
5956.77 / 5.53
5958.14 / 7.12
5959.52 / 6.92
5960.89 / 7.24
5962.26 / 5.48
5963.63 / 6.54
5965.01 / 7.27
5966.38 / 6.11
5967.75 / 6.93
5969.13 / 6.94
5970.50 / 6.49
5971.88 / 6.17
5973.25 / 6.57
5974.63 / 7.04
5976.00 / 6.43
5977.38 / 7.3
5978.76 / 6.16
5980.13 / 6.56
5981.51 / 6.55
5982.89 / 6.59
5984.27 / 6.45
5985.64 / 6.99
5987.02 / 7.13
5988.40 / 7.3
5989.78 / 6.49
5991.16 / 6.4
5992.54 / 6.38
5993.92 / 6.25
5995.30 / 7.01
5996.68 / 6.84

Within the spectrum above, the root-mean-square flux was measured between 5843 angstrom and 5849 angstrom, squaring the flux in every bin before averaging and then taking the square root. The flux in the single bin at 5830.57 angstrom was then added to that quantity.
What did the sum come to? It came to 13.1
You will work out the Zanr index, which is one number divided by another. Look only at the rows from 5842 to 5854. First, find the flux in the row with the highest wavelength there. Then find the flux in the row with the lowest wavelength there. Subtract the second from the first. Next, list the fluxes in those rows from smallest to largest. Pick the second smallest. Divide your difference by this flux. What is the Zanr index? -0.28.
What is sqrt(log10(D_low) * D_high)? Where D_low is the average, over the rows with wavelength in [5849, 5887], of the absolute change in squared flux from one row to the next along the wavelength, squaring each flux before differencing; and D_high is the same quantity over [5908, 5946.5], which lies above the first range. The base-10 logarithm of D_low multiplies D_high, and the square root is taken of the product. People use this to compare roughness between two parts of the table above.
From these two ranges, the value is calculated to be 3.04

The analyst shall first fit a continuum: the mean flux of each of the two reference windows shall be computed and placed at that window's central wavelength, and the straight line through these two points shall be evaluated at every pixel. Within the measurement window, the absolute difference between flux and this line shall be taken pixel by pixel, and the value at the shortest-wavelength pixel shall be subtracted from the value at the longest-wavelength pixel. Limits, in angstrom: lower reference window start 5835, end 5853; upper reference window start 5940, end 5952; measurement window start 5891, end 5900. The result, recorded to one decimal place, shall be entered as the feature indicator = -1.8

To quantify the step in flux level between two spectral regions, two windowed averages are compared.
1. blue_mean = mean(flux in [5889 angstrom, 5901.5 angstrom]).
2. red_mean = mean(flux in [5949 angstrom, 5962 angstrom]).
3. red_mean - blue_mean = 1.0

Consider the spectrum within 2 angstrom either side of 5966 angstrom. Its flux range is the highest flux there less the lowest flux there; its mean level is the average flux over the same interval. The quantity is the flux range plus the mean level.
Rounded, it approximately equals 7.9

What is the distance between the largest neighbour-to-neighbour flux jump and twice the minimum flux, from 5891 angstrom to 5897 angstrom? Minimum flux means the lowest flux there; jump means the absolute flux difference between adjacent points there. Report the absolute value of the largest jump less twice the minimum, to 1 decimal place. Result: 8.8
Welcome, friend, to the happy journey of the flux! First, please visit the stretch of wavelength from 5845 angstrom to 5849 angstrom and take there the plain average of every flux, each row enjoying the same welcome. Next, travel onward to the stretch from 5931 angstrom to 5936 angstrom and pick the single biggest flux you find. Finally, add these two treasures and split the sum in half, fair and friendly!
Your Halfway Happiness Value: 7.27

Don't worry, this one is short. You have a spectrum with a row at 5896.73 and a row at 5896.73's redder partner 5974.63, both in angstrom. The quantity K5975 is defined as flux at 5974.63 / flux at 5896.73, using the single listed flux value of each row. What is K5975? 1.19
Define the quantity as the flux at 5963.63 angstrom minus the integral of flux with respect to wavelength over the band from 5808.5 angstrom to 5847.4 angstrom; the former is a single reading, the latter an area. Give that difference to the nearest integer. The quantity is -269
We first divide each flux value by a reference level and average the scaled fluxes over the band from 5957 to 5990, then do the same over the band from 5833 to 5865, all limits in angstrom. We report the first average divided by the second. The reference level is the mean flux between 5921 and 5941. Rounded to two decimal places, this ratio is 0.98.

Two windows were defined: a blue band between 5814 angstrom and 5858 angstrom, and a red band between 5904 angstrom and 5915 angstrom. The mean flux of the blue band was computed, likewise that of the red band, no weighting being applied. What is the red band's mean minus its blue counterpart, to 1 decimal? -0.4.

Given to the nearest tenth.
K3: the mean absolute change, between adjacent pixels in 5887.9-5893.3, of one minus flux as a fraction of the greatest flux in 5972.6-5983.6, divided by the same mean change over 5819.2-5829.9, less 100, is -98.9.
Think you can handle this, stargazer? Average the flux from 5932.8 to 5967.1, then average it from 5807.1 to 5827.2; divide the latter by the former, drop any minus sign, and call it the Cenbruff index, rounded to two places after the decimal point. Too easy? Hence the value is 1.11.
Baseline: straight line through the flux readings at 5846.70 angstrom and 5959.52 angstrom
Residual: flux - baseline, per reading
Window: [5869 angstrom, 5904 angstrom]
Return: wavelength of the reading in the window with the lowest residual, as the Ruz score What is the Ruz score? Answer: 5889.94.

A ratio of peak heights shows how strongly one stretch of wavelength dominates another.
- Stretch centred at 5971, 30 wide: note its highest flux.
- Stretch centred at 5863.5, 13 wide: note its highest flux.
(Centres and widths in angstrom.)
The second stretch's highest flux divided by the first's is 0.98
